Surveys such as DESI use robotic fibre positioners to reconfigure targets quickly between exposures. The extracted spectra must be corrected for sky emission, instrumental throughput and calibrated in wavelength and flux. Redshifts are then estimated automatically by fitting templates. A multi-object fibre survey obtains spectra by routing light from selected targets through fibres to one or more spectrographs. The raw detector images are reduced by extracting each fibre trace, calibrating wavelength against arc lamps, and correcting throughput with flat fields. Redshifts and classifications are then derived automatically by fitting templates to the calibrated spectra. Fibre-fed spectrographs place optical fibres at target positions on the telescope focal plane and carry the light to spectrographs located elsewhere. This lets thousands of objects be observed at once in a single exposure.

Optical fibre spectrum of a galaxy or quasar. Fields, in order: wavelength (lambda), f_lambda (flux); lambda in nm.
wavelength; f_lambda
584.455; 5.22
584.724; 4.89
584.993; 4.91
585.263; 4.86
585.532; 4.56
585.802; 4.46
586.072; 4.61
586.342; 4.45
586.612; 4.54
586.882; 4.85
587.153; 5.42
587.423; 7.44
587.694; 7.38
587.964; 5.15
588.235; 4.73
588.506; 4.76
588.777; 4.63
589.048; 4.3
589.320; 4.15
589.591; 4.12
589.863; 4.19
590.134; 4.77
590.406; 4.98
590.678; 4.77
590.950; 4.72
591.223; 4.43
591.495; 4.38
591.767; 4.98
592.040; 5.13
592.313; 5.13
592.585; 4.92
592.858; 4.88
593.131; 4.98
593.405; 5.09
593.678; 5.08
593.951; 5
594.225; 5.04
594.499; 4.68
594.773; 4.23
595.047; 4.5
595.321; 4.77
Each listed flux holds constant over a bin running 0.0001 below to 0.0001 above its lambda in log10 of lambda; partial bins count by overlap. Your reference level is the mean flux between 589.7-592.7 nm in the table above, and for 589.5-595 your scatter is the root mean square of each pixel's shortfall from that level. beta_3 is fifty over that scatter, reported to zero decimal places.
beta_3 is 155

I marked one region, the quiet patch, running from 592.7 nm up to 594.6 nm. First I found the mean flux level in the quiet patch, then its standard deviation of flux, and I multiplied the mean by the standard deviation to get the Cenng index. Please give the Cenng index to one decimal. 0.7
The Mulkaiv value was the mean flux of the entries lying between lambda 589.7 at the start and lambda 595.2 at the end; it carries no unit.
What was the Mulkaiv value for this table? 4.79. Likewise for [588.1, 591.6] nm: 4.53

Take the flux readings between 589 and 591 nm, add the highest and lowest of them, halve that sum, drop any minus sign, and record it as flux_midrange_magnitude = 4.55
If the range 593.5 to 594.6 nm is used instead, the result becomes 4.88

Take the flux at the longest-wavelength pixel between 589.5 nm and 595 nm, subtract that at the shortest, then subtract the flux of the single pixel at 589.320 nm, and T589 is -4.0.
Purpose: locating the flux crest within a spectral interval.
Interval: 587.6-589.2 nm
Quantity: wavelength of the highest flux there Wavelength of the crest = 587.694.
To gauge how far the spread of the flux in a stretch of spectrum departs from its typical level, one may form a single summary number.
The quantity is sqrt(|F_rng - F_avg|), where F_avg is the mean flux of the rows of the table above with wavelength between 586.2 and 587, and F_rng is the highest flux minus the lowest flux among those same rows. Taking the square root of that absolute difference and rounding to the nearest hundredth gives 2.05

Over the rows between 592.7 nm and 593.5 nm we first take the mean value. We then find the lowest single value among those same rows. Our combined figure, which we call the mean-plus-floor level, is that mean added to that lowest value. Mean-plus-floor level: 9.9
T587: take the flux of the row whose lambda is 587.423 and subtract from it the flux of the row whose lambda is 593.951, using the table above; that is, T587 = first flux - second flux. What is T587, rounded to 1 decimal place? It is 2.4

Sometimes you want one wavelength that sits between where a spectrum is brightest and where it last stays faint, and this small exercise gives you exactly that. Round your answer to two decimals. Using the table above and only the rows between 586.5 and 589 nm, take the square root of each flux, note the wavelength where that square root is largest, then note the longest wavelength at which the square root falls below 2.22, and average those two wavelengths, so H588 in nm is 588.10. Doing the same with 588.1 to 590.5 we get 590.27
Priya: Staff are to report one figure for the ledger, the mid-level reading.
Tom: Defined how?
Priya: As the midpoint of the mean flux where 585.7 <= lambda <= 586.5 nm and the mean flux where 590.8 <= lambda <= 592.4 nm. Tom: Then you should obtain 4.65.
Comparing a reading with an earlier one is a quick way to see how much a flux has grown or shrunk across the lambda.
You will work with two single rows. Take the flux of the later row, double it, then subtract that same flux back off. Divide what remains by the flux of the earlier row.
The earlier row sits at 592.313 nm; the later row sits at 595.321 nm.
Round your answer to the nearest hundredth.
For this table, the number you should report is 0.93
